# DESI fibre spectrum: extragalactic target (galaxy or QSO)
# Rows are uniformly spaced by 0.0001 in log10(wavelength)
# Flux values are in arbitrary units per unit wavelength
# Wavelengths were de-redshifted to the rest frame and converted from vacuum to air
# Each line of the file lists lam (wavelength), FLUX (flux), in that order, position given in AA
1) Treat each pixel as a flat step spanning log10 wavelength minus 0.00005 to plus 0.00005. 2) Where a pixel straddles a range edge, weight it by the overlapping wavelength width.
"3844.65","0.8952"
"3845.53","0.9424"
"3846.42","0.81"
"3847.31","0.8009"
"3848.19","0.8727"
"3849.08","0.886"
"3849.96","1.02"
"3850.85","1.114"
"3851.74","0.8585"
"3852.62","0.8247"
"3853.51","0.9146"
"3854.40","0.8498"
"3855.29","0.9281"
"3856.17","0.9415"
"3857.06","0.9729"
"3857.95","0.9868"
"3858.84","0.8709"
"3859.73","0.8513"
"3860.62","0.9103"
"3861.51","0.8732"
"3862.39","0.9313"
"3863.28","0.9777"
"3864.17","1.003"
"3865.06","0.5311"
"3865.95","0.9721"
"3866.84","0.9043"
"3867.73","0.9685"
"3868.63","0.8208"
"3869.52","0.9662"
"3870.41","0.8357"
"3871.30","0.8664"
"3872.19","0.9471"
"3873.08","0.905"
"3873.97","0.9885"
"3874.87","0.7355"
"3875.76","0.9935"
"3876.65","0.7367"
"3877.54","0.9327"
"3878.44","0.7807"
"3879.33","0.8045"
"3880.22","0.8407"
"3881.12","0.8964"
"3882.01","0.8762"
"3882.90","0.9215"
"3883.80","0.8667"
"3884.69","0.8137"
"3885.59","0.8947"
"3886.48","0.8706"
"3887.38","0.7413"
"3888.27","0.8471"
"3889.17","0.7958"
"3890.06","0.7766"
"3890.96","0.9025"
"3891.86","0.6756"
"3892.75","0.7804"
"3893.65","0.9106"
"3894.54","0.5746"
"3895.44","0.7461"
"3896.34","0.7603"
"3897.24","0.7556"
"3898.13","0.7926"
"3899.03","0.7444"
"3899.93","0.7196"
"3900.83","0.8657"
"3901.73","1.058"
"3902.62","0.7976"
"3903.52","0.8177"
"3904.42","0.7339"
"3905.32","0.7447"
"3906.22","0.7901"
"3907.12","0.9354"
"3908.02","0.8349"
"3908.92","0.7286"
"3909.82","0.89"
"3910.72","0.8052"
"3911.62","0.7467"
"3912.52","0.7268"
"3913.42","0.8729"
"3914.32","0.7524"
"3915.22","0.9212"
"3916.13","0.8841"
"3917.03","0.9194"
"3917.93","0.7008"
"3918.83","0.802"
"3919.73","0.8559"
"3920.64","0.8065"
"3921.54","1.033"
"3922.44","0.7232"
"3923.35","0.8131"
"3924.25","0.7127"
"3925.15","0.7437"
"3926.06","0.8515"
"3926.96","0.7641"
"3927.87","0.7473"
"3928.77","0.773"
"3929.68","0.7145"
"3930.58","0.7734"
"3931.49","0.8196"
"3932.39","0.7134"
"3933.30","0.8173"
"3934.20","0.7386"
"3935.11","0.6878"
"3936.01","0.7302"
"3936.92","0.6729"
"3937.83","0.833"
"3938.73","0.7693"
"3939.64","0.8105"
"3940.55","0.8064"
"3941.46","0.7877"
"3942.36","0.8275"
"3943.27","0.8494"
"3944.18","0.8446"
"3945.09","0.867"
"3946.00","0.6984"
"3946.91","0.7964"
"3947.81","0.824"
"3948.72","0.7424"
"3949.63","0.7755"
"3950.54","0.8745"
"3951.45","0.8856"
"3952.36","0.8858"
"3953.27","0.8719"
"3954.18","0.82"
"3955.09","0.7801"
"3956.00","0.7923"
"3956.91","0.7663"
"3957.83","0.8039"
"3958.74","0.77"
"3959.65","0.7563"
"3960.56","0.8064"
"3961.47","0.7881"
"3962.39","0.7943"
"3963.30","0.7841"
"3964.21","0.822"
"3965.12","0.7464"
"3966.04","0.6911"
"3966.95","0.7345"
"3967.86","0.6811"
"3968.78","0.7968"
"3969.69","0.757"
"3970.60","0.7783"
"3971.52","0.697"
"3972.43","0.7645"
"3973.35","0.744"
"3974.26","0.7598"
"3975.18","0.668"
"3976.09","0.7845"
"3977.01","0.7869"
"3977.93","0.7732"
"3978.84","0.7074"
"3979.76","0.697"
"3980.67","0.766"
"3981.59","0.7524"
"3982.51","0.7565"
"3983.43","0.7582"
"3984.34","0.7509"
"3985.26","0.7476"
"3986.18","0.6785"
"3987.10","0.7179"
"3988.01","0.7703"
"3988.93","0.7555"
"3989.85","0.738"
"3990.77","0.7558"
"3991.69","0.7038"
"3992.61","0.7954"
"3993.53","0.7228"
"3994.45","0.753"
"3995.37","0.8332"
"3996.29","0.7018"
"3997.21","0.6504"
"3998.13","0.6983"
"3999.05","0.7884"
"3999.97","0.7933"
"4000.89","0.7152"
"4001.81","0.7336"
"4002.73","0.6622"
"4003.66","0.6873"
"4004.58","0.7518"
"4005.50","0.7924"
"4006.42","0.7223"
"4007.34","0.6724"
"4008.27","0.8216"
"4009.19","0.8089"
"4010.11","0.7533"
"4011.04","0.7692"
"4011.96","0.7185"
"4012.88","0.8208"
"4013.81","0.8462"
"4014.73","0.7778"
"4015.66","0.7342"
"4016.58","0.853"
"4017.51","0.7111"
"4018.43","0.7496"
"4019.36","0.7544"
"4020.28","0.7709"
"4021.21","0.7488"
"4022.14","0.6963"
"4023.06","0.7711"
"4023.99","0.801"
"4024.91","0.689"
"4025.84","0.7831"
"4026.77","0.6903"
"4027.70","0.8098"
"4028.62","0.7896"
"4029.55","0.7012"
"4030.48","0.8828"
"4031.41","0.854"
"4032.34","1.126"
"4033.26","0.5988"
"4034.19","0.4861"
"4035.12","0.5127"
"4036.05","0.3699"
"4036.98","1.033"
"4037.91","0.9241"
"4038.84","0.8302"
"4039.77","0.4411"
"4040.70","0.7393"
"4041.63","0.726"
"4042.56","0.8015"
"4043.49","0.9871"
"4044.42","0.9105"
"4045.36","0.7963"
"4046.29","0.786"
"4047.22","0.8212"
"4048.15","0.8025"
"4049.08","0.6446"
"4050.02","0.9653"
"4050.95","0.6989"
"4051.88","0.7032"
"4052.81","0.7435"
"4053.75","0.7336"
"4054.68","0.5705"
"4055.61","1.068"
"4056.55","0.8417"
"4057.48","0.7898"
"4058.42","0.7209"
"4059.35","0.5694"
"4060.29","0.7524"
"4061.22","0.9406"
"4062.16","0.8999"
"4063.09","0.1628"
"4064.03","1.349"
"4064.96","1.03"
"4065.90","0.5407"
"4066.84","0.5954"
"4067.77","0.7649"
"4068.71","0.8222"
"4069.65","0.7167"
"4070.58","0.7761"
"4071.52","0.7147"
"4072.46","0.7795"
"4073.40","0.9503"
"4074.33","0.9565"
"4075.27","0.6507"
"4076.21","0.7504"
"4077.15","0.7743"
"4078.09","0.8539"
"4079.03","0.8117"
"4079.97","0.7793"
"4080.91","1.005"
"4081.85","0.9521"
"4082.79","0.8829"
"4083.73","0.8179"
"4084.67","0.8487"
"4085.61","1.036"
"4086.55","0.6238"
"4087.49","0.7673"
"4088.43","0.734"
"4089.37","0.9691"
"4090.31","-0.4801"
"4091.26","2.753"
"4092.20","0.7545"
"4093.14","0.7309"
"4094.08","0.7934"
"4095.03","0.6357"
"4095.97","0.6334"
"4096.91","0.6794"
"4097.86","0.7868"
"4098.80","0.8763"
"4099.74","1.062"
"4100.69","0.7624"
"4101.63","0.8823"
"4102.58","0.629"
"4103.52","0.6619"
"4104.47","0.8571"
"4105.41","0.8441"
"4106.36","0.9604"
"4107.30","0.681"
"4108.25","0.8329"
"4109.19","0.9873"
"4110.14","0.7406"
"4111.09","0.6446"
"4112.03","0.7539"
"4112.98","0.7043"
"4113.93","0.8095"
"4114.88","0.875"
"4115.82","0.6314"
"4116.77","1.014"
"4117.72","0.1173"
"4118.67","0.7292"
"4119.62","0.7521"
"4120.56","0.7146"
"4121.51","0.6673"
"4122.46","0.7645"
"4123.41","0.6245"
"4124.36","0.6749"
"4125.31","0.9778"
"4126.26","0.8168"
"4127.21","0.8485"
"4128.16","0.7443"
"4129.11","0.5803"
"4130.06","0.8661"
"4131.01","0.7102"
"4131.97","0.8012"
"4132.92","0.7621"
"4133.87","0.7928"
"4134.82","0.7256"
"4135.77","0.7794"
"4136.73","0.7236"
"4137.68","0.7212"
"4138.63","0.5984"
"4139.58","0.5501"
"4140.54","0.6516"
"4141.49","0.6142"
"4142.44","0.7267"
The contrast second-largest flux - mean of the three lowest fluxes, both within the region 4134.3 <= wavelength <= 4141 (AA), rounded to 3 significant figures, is 0.126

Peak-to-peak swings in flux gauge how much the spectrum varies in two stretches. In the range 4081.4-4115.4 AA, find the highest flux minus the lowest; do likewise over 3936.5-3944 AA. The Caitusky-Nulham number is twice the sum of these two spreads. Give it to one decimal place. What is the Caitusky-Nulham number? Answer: 6.8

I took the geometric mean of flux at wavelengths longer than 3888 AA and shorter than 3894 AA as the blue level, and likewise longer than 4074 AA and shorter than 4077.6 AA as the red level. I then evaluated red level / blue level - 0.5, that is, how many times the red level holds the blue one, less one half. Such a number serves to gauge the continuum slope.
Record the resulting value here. 0.46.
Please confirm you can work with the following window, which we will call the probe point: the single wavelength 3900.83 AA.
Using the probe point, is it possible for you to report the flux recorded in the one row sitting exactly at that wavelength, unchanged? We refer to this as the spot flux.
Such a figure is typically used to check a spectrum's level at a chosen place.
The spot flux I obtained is 0.8657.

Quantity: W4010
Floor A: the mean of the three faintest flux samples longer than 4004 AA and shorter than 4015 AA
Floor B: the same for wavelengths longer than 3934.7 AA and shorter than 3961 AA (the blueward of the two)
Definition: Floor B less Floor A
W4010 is -0.02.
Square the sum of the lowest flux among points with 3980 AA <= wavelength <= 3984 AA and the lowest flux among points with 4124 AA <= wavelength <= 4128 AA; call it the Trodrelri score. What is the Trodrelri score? 2.0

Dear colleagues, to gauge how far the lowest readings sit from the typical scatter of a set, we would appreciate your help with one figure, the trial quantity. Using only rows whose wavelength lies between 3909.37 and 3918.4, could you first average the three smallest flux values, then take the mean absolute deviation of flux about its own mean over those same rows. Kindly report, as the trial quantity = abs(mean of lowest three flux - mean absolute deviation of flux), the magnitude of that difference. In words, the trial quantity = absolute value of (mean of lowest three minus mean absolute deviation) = 0.65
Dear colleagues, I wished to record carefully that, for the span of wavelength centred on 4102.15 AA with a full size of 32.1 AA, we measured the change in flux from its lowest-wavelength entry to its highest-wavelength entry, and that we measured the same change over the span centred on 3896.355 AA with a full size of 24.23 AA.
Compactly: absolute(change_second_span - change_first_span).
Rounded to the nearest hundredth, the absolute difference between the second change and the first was 0.53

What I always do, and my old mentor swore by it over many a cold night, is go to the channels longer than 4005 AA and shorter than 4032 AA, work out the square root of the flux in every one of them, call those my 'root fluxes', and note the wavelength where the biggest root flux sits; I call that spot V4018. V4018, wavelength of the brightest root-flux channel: 4030.48 AA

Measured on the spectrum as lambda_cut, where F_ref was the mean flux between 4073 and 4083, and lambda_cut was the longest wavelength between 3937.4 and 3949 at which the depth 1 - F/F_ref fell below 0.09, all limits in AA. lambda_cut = 3947.81 AA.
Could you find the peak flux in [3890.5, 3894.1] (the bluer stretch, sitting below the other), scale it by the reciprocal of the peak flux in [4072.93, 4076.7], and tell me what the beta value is 0.95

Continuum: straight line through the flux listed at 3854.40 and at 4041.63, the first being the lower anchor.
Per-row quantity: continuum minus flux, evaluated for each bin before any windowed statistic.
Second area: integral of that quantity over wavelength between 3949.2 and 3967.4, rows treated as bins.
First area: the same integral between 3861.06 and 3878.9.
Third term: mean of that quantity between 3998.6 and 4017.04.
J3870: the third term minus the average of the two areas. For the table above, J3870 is 0.53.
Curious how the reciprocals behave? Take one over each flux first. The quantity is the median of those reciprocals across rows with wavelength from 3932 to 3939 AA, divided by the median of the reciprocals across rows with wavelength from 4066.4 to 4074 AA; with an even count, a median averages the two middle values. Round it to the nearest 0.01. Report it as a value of 1.05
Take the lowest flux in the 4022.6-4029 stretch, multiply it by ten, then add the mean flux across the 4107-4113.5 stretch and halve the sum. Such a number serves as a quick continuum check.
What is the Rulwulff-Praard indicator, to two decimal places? 3.83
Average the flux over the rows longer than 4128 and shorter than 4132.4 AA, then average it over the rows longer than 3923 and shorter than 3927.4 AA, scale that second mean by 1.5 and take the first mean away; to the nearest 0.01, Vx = 0.43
